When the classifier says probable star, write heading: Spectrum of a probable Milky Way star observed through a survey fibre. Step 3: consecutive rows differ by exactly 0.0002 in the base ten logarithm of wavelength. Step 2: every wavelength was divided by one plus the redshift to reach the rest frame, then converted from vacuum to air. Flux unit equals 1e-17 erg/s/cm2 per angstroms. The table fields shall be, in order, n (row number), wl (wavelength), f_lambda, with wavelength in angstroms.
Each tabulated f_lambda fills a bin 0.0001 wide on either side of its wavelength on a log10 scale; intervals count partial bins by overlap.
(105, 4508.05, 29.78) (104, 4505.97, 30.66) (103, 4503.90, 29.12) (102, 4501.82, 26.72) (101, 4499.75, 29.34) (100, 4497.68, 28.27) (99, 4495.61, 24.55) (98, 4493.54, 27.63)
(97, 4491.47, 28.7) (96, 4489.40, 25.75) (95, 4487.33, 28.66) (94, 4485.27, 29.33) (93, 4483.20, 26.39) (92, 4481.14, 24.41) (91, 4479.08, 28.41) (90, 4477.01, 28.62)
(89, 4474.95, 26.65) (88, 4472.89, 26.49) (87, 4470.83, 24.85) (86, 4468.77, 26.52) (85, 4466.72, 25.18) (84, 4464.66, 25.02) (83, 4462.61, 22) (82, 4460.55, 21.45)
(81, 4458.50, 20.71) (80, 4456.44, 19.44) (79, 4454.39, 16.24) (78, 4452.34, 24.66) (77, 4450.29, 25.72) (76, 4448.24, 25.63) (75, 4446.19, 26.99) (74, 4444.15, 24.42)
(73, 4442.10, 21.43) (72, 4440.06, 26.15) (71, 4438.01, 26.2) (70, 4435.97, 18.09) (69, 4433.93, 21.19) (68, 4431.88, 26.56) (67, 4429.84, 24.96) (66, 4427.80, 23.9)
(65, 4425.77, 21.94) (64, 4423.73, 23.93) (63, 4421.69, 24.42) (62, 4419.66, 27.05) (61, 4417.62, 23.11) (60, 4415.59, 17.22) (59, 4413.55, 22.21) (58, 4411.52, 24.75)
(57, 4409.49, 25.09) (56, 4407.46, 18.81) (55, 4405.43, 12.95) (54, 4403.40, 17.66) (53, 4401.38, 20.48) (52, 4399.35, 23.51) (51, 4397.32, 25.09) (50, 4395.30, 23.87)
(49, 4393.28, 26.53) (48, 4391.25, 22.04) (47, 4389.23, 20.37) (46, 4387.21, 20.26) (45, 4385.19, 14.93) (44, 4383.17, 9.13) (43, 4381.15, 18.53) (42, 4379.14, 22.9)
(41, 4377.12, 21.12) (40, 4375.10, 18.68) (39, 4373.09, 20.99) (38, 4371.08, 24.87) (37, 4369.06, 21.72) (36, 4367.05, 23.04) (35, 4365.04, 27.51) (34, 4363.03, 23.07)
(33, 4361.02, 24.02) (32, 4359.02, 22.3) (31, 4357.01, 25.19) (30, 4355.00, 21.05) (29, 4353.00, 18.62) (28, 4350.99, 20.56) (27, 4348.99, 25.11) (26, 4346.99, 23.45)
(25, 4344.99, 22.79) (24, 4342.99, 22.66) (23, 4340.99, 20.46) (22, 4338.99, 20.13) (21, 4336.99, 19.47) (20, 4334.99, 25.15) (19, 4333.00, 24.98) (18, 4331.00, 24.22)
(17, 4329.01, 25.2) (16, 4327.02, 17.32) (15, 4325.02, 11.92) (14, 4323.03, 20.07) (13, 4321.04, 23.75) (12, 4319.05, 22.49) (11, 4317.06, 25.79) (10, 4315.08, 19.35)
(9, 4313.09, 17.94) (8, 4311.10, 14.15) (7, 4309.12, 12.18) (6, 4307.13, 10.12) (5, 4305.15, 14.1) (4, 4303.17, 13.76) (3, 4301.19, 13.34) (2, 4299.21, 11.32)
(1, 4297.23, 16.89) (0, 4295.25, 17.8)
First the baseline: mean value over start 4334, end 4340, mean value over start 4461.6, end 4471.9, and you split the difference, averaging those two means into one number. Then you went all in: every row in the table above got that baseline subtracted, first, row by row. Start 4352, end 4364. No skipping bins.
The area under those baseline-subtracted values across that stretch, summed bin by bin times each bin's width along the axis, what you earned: -9.3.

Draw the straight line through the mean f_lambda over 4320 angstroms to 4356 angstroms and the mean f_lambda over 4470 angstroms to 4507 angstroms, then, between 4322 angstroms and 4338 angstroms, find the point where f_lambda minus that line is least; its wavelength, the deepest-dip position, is 4325.02 angstroms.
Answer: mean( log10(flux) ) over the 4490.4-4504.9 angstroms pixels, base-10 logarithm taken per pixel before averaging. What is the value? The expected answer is 1.44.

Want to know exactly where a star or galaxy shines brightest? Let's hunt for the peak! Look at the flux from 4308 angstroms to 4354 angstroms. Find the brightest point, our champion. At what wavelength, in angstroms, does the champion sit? 4317.06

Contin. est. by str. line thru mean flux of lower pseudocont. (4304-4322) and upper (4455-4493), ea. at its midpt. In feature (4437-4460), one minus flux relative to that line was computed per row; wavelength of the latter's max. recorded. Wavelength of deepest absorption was 4454.39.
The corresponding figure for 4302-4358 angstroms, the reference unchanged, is 4307.13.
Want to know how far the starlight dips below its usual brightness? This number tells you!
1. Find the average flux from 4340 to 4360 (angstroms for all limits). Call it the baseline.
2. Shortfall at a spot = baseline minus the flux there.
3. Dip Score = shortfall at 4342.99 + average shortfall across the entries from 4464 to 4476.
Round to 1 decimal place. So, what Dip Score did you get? -4.0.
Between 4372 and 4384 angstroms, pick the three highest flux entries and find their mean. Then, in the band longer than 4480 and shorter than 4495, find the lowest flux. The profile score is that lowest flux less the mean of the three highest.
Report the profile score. 2.7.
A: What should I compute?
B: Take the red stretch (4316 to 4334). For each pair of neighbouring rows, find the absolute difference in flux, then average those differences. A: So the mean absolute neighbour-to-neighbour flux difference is 3.9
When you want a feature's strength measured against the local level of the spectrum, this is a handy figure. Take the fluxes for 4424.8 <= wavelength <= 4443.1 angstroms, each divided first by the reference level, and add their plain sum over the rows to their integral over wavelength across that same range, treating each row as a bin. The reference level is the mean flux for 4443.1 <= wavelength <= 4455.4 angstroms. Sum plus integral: 26.7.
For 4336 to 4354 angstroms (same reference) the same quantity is 24.2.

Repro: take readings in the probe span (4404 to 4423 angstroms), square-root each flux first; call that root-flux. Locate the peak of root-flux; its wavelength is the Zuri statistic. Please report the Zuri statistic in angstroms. 4419.66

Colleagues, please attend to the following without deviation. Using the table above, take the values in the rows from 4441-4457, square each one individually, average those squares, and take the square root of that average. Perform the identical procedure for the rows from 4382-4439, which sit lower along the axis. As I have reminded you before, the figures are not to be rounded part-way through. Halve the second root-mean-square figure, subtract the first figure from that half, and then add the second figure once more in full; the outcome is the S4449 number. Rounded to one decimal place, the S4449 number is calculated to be 9.8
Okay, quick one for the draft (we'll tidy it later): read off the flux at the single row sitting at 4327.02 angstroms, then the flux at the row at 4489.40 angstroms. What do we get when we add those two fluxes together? 43.1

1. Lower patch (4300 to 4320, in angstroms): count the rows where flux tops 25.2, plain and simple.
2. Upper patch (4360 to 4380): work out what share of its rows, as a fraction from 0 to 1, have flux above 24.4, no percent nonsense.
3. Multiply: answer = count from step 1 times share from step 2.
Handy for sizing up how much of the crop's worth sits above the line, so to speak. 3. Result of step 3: 0.2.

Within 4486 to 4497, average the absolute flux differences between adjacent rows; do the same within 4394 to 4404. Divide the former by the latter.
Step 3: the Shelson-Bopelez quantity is 1.2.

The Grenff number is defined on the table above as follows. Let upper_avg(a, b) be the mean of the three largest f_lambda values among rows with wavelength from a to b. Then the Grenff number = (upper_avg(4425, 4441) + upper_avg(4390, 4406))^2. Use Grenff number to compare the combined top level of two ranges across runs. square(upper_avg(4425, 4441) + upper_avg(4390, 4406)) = 2649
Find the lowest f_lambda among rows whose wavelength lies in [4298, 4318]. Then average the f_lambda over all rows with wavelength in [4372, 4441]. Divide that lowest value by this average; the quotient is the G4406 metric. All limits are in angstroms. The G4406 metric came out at 0.47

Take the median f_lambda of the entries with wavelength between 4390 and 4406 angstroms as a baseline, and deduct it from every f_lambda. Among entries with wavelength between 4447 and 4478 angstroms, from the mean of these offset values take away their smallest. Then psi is 7.7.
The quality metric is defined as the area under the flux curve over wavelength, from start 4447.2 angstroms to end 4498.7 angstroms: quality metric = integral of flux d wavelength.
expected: 1301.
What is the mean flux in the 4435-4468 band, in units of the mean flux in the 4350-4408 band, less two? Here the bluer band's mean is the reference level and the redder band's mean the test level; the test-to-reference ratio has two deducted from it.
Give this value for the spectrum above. -0.90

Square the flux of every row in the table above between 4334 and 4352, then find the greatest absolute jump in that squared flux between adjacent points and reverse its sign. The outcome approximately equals -253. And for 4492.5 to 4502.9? -196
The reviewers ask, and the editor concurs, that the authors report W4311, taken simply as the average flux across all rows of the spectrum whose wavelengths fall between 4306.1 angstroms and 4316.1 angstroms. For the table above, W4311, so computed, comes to 15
